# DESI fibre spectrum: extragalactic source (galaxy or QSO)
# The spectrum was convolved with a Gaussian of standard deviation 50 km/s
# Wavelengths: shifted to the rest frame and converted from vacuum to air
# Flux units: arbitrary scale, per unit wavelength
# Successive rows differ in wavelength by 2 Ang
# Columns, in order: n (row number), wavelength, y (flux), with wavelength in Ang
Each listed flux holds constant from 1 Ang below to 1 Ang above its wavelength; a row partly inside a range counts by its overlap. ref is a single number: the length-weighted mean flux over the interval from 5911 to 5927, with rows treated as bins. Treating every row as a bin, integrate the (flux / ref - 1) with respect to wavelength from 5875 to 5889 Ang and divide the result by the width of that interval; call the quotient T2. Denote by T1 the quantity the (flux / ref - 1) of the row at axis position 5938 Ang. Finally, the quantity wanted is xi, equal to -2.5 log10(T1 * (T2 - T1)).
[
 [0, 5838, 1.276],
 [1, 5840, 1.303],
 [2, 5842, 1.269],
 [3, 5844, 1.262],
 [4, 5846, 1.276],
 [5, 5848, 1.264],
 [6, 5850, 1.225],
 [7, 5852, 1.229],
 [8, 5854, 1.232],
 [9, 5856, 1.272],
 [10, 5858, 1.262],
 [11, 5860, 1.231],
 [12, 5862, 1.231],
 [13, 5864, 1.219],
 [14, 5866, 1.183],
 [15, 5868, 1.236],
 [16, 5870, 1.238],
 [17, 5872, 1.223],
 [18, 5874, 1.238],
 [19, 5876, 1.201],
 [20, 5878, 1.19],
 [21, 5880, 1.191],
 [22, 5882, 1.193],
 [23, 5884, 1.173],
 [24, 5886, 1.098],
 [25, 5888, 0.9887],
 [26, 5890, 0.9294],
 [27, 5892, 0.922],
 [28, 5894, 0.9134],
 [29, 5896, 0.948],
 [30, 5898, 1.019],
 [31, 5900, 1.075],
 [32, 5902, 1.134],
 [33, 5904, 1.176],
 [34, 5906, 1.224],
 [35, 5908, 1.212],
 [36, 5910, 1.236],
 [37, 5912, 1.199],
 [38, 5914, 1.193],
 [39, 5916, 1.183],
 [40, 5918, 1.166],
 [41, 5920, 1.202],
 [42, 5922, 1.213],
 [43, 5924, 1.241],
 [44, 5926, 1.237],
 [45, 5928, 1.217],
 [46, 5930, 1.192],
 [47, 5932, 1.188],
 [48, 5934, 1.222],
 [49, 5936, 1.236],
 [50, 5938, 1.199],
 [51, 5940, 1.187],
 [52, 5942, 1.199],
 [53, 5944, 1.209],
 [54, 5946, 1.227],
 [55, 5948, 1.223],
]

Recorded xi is 9.3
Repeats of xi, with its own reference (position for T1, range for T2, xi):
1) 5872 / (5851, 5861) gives 8.9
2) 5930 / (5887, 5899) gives 6.7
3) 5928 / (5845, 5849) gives 8.3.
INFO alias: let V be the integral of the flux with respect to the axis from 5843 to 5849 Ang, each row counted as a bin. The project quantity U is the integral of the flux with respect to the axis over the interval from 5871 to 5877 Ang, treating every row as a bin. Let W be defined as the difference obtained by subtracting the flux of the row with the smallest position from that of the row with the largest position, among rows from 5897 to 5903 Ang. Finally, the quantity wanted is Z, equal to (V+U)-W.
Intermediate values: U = 7.324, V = 7.60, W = 0.115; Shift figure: 14.8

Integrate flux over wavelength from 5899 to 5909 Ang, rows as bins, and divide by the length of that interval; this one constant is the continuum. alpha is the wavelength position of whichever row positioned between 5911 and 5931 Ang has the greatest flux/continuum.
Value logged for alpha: 5924 Ang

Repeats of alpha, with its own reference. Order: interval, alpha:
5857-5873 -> 5858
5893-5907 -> 5906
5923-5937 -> 5924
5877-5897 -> 5882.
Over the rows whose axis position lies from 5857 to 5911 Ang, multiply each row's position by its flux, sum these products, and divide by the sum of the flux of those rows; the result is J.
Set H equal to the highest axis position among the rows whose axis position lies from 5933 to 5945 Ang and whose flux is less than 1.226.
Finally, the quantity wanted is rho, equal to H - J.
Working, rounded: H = 5944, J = 5883.4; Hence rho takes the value 60.6 Ang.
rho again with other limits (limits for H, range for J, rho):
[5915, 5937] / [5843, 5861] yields 82.0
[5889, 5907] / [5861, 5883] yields 34.1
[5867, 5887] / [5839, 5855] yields 39.1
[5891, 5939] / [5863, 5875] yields 69.0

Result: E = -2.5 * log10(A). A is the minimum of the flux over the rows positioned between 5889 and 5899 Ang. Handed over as 0.098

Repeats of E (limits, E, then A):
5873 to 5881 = -0.189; 1.19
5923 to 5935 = -0.187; 1.188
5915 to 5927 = -0.167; 1.166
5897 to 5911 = -0.020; 1.019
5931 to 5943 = -0.186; 1.187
